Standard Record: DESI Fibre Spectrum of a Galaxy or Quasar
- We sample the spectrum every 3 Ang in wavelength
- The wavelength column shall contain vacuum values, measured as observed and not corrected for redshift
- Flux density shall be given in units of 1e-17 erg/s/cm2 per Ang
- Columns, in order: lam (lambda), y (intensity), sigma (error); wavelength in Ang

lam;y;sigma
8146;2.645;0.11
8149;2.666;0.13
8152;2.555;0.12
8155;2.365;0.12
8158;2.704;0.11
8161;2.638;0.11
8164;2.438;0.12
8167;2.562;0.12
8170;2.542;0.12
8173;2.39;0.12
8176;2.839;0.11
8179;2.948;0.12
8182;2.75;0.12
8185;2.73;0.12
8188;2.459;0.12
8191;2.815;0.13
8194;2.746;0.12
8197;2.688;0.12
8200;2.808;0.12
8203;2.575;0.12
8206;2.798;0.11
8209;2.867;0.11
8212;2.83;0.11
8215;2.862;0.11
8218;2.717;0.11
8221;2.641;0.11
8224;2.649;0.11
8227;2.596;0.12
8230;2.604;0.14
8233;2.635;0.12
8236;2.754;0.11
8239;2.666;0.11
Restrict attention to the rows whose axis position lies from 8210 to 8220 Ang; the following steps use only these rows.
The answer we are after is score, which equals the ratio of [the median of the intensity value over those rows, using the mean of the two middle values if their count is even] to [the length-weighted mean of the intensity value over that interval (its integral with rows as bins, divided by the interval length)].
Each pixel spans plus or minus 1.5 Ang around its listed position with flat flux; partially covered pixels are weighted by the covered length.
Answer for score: 1.01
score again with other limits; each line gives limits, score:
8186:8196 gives 1.03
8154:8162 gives 1.02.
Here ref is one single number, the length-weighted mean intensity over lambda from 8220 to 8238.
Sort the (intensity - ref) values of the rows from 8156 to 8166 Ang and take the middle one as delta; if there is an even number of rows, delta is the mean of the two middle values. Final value -0.01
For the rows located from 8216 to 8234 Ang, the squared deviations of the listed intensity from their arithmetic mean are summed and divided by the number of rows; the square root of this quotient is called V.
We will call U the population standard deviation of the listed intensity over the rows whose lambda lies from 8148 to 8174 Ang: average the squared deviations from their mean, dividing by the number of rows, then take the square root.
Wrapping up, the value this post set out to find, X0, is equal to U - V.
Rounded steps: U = 0.11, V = 0.04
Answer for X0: 0.07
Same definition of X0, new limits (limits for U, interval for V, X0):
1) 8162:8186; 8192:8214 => 0.09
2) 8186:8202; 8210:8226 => 0.04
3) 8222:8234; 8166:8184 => -0.17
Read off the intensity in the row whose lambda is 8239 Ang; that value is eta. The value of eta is 2.666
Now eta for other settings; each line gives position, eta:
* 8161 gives 2.638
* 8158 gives 2.704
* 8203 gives 2.575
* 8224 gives 2.649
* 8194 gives 2.746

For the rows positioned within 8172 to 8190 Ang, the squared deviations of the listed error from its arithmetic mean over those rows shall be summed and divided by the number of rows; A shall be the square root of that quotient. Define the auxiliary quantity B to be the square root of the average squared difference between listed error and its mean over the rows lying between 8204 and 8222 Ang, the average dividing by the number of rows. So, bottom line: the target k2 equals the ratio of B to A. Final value 0.0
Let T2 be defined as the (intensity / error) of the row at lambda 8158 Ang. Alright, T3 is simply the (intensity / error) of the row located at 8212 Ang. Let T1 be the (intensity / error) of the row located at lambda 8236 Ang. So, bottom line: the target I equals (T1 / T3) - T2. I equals -23.6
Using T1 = 25.0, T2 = 24.6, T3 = 26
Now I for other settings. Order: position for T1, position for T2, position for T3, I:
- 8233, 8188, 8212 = -19.6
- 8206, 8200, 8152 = -22.2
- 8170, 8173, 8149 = -18.9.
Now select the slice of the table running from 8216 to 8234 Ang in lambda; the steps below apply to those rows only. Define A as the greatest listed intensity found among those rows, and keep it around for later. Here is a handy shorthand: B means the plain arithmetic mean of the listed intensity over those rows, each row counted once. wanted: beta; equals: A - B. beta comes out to 0.08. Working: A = 2.717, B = 2.64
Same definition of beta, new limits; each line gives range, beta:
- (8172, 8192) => 0.24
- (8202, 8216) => 0.08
